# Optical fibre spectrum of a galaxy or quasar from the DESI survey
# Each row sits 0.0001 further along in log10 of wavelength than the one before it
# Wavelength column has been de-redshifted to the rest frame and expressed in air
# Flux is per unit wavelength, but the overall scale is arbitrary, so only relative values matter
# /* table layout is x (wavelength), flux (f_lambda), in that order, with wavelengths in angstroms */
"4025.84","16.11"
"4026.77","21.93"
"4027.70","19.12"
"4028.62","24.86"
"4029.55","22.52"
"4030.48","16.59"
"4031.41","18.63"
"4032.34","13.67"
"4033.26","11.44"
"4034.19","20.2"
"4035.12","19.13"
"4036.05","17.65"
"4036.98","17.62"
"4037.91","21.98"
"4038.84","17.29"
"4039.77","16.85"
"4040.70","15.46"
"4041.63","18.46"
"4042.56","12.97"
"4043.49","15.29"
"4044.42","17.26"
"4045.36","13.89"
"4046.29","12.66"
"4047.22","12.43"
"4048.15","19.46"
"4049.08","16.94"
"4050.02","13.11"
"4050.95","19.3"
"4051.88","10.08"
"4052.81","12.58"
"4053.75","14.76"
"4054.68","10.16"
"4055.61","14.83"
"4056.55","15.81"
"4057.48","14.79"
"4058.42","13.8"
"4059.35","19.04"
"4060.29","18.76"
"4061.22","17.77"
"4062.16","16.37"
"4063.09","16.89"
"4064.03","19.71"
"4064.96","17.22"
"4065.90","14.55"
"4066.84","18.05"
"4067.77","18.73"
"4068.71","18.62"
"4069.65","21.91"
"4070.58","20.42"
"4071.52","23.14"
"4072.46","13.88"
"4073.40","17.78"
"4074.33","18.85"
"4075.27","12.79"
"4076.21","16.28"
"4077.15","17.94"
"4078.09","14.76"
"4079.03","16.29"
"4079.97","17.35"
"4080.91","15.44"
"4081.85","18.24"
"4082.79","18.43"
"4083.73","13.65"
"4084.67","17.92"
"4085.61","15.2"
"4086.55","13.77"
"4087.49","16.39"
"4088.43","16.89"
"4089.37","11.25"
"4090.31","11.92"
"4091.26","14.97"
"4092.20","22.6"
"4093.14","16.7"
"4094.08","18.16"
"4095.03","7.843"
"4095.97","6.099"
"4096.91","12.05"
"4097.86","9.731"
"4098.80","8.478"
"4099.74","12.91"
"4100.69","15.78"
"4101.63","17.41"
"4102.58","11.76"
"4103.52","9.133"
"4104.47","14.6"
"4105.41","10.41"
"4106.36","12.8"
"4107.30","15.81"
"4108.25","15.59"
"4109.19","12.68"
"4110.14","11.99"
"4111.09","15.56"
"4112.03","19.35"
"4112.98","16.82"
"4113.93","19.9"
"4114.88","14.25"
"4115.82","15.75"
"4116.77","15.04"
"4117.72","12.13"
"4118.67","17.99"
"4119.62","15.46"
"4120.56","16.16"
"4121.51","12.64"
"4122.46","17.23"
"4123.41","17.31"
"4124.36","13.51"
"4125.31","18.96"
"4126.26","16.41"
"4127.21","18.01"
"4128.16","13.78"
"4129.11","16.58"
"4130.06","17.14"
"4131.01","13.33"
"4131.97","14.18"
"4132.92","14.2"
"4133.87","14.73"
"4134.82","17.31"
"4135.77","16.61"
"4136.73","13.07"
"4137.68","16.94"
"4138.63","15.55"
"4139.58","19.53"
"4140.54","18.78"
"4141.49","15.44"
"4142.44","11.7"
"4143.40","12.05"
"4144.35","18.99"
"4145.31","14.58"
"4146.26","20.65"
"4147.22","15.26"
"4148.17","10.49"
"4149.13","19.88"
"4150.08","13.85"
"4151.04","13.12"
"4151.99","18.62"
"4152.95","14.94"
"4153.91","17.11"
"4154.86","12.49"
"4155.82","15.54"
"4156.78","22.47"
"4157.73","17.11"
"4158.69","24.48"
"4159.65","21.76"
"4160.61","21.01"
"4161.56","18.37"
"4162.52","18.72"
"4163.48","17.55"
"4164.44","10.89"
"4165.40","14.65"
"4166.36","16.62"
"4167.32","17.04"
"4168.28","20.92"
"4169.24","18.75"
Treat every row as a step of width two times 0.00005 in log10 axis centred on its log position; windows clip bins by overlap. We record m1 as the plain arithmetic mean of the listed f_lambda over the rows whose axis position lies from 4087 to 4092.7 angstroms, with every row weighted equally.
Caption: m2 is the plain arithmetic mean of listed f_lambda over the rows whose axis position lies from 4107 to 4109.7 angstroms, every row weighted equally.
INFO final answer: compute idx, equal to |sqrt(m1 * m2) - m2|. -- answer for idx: 0.5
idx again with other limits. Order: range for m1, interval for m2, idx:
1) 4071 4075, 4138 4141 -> 0.2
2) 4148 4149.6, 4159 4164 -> 2.3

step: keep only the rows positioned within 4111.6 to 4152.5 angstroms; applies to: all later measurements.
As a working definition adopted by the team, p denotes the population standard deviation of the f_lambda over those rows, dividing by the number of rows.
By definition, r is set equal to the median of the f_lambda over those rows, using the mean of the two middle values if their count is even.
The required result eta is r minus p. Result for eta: 13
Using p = 2.51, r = 16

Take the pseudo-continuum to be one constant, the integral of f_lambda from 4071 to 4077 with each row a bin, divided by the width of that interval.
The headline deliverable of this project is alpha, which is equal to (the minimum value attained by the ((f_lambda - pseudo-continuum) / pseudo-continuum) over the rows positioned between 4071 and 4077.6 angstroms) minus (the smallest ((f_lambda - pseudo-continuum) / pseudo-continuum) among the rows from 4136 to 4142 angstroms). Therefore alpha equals -0.02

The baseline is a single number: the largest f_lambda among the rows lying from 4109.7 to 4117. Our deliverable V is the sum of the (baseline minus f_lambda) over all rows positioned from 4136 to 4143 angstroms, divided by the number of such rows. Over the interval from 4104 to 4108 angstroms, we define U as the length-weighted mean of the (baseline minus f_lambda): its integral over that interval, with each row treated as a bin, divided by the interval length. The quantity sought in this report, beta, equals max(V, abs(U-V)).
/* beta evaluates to 4.04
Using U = 6.4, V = 4.0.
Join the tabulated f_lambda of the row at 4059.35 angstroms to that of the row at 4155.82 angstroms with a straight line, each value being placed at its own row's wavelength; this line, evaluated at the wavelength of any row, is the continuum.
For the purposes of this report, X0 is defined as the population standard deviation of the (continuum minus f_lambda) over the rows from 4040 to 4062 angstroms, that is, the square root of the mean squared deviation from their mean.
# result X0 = 2.8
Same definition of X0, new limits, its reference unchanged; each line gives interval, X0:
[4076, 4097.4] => 3.5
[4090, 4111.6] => 3.7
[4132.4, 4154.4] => 2.7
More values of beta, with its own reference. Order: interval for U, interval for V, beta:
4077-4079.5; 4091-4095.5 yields 3.85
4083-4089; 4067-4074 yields 3.53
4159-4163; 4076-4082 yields 3.54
